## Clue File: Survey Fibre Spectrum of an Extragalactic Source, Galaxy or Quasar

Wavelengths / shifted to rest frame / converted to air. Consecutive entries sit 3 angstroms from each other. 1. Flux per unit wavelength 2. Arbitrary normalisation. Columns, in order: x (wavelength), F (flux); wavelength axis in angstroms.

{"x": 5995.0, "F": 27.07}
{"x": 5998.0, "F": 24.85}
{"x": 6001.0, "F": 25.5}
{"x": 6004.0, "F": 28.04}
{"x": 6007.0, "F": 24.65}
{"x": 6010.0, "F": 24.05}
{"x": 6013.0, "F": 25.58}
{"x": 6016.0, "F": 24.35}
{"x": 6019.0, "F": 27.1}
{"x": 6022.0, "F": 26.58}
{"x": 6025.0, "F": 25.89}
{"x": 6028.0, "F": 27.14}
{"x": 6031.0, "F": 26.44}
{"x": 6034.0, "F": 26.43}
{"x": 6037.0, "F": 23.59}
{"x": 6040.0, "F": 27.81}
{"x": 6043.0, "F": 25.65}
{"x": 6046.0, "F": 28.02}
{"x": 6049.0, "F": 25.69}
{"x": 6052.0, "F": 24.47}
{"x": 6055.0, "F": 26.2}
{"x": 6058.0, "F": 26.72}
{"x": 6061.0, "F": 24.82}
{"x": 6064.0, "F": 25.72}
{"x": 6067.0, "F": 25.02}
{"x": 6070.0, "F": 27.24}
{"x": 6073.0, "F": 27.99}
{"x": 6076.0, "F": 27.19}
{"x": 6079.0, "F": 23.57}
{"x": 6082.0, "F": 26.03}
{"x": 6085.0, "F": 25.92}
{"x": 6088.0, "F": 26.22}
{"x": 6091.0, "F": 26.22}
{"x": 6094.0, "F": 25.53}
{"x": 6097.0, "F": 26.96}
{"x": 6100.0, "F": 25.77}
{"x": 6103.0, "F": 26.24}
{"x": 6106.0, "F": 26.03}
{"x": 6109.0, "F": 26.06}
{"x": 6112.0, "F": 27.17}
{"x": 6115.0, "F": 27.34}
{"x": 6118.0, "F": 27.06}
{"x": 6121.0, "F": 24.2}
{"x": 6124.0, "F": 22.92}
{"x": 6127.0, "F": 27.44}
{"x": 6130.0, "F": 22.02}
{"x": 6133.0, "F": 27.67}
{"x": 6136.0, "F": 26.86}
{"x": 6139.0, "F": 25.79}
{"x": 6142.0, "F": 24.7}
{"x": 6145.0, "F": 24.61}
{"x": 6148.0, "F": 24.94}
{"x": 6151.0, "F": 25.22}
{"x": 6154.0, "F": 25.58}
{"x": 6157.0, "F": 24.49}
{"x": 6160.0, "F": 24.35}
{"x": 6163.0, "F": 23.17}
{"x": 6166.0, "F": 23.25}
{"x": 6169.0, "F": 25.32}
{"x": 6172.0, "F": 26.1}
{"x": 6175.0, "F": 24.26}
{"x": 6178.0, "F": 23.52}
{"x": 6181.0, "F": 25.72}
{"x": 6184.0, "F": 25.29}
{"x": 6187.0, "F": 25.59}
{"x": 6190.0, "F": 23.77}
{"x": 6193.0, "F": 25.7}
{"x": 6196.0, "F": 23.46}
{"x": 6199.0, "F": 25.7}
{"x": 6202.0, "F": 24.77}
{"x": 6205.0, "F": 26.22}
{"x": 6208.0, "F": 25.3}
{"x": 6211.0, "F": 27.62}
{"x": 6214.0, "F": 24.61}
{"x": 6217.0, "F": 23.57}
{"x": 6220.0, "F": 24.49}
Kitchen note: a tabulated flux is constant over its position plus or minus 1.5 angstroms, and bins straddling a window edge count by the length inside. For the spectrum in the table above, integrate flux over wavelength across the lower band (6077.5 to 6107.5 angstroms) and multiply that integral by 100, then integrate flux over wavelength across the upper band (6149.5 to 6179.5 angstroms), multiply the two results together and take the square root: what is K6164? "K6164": 7554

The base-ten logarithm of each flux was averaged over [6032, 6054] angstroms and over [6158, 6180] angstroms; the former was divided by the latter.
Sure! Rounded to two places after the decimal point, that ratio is 1.02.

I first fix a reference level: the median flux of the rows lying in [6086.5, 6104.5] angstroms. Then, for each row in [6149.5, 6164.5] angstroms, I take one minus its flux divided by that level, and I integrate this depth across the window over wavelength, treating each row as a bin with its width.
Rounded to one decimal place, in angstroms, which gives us 0.9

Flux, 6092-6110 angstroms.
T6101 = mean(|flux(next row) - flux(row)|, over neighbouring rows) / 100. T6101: 0.0067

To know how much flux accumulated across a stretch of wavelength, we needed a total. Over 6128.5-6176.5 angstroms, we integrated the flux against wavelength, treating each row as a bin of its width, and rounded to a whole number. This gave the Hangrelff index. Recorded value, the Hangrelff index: 1195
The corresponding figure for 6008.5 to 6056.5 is 1245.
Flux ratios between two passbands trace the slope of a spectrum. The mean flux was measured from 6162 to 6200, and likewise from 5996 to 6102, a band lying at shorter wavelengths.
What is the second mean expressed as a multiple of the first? 1.05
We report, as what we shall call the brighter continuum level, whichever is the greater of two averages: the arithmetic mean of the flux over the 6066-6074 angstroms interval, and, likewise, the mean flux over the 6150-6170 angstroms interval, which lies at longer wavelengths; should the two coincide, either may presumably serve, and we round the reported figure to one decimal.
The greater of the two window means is 26.8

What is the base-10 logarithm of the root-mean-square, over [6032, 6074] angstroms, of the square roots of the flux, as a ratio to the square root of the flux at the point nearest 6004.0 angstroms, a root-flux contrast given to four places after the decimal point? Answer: -0.0156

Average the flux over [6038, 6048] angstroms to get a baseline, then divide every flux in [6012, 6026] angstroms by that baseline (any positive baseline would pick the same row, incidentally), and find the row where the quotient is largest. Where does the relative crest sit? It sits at 6019.0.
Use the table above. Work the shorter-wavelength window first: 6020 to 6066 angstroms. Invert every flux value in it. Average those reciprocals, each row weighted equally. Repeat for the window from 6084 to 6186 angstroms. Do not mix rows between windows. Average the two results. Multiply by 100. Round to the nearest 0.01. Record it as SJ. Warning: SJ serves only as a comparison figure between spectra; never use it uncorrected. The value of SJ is 3.89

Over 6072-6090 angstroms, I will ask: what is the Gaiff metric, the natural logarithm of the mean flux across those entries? 3.26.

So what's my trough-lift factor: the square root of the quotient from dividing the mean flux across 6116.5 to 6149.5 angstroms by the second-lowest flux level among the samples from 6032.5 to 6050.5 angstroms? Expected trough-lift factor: 0.993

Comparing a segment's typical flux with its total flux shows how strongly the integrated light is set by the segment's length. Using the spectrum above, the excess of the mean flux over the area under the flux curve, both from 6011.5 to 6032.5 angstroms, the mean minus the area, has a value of -523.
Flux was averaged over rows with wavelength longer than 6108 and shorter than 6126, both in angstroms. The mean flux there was 25.8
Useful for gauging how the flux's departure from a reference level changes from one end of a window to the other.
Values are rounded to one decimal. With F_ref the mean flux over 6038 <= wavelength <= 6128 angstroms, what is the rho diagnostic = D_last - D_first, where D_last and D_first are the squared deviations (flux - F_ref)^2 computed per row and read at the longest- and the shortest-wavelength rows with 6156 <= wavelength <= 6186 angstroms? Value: -1.9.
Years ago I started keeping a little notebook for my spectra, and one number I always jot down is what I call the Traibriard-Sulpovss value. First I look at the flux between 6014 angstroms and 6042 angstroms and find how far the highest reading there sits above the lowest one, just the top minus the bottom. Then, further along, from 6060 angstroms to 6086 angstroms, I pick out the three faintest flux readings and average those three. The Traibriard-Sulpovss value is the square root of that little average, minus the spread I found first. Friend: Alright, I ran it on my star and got 0.73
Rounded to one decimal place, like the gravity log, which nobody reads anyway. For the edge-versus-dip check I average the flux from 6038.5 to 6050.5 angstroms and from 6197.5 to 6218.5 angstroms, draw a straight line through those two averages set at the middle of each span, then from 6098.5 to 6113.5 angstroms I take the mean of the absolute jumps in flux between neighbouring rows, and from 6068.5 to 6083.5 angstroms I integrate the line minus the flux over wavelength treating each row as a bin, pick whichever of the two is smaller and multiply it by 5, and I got 2.3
